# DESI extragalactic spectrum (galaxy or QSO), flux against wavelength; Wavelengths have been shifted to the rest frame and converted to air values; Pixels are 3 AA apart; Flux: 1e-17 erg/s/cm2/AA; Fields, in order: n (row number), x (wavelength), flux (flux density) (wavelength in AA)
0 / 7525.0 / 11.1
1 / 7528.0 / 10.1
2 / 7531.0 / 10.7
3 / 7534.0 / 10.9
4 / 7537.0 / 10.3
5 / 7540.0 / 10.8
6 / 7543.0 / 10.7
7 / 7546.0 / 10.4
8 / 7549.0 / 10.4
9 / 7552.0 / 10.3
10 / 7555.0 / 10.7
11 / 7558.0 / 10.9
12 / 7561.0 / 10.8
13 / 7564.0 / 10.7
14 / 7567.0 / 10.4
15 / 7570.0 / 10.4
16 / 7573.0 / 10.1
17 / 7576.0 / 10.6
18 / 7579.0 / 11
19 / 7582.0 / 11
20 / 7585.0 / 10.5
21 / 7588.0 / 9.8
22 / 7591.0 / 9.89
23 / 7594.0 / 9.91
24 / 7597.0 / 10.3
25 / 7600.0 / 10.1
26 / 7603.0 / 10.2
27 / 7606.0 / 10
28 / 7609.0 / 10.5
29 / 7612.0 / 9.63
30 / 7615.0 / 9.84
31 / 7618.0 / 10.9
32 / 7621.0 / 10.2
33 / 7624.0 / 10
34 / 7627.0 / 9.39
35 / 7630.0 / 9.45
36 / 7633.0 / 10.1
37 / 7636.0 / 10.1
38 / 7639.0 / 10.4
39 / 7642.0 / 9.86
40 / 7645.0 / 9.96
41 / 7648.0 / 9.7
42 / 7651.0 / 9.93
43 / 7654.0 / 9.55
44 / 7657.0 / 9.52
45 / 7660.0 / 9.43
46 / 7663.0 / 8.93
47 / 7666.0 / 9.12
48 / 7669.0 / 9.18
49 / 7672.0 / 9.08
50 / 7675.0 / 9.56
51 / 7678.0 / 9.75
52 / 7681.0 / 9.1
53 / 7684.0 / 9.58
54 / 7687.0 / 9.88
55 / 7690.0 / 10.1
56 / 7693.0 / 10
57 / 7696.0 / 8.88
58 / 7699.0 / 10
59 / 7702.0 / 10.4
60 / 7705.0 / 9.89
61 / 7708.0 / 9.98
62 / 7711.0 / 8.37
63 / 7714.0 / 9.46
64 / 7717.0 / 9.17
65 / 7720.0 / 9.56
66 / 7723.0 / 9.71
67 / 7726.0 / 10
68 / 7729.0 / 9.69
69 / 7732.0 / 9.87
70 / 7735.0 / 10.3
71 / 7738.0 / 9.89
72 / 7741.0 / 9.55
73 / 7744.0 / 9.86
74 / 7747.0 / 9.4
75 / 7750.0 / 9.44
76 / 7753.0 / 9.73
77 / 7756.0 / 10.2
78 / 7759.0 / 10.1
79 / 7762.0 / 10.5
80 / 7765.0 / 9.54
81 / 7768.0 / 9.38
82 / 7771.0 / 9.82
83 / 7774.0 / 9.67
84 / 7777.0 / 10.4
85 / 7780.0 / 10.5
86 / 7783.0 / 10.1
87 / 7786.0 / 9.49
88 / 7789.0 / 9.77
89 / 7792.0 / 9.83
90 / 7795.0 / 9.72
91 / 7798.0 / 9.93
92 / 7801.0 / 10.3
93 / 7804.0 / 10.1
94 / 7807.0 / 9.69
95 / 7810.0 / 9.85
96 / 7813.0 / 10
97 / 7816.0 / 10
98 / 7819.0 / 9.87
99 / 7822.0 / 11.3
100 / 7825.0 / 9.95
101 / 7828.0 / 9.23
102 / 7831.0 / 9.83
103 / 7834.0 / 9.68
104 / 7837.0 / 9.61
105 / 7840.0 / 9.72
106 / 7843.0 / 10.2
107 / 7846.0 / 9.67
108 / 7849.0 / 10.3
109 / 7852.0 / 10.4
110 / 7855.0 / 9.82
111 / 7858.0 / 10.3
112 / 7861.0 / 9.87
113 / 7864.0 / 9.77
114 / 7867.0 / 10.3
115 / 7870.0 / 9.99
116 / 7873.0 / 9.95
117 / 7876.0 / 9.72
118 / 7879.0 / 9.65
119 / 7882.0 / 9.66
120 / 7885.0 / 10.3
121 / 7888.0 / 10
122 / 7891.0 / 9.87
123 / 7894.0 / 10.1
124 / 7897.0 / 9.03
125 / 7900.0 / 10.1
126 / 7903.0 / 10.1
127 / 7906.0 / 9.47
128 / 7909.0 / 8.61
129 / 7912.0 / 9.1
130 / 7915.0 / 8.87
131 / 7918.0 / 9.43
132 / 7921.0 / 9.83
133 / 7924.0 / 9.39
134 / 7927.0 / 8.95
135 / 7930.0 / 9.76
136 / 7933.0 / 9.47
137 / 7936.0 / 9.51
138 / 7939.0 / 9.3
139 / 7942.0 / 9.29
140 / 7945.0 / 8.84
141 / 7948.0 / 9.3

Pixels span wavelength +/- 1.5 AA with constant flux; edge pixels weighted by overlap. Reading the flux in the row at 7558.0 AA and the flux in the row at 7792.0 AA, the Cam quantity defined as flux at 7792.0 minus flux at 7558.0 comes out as -1.1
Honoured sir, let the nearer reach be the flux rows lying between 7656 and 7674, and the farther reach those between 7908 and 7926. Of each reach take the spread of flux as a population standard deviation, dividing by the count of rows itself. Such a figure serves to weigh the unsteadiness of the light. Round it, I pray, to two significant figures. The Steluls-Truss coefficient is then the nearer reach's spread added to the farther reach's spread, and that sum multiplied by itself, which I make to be 0.36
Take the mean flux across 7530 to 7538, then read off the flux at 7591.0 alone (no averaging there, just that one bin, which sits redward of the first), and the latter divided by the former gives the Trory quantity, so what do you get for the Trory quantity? 0.93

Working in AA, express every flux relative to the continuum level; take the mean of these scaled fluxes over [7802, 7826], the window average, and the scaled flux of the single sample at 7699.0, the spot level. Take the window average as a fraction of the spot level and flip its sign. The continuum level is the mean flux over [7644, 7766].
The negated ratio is -1.01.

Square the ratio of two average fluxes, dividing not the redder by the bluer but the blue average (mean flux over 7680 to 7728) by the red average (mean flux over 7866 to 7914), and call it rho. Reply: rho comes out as 0.98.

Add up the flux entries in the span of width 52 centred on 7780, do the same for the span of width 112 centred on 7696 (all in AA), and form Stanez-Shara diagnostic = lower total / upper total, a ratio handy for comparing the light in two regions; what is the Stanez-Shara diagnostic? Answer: 2.1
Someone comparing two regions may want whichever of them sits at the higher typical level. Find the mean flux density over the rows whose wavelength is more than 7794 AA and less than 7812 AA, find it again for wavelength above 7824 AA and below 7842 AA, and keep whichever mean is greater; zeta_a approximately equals 9.9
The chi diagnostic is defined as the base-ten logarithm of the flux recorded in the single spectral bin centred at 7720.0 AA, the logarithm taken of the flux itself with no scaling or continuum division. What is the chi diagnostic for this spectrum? 0.98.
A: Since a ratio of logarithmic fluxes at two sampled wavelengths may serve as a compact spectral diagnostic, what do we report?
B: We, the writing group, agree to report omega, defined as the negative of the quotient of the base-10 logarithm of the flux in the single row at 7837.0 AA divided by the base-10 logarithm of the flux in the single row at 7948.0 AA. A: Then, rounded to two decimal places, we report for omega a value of -1.01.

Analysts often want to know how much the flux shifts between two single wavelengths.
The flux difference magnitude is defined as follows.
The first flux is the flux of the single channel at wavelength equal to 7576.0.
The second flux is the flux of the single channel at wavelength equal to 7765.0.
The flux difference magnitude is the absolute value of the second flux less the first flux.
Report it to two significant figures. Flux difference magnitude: 1.1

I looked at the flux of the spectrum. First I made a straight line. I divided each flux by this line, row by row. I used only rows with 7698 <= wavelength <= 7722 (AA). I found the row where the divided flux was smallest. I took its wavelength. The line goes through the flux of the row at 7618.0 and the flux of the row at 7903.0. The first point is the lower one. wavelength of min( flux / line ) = 7711.0 AA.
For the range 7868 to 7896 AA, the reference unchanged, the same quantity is 7879.0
